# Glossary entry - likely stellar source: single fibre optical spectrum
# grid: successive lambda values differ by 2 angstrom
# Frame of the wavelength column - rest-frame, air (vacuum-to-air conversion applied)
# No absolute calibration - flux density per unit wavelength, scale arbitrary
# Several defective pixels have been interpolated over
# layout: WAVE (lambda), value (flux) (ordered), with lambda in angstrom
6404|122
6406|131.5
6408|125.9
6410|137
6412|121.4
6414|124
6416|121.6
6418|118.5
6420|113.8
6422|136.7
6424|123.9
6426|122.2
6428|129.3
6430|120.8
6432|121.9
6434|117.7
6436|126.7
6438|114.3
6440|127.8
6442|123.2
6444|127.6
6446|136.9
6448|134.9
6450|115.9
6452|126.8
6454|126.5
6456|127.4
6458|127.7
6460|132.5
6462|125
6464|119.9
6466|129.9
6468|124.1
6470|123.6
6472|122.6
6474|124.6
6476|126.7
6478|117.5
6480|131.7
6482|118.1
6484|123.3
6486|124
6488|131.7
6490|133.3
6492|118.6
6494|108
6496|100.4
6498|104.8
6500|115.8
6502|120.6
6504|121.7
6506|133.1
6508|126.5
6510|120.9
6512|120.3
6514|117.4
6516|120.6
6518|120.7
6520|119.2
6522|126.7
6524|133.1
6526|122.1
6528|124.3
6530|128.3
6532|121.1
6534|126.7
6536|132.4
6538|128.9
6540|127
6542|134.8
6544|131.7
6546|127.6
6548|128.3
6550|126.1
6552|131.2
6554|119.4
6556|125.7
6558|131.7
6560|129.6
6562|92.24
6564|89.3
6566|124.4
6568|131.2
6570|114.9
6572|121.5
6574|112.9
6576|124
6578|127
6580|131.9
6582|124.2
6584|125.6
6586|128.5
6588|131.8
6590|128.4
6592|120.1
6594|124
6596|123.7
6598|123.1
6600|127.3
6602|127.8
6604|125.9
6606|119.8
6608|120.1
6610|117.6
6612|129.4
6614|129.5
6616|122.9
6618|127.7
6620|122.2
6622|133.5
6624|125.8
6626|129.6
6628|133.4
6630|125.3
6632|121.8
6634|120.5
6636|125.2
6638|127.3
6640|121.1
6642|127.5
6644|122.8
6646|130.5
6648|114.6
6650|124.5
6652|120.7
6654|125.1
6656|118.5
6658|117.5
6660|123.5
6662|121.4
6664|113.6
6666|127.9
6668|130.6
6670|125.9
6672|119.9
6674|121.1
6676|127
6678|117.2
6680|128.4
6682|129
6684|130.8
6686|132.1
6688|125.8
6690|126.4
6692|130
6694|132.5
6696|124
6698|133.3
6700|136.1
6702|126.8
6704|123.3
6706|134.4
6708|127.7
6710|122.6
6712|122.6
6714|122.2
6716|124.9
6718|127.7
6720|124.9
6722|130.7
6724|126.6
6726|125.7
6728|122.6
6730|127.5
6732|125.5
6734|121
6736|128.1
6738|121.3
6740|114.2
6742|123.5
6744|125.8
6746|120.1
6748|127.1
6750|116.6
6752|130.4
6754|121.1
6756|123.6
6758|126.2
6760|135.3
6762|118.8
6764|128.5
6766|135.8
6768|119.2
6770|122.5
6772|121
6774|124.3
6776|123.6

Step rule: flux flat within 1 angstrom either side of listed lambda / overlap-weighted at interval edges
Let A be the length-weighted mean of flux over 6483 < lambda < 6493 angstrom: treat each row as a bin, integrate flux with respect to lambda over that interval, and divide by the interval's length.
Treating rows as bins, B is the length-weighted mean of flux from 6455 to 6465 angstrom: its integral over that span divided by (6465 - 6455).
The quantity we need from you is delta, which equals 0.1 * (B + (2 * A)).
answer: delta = 37.89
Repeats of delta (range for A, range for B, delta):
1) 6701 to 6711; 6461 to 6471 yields 37.84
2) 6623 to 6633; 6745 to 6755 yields 37.74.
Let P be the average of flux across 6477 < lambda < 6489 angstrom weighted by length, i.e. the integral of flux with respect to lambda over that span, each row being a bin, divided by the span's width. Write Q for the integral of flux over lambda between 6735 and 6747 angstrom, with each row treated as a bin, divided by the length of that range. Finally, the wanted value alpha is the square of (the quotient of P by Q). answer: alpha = 1.04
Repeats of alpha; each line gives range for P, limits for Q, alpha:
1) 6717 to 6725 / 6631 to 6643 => 1.06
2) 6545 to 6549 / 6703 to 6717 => 1.04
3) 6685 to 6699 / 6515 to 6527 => 1.09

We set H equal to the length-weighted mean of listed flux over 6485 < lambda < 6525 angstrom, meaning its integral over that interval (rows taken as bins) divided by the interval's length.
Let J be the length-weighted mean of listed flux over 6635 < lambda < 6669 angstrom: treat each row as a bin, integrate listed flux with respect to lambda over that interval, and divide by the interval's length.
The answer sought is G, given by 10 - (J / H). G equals 8.98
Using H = 121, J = 123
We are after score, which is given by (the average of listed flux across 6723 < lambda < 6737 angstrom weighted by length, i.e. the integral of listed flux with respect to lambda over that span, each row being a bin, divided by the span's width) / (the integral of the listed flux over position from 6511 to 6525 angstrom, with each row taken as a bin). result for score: 0.0730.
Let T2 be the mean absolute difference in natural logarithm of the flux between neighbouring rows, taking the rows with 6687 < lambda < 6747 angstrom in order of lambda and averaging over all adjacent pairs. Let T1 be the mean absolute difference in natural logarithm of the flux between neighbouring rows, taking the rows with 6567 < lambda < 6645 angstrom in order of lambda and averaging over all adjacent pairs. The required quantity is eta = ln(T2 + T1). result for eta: -2.56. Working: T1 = 0.040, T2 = 0.037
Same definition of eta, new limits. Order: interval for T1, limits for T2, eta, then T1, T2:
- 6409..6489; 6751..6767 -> -2.14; 0.054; 0.064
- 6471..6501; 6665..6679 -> -2.27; 0.063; 0.041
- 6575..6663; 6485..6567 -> -2.34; 0.038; 0.058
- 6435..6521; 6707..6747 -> -2.49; 0.050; 0.033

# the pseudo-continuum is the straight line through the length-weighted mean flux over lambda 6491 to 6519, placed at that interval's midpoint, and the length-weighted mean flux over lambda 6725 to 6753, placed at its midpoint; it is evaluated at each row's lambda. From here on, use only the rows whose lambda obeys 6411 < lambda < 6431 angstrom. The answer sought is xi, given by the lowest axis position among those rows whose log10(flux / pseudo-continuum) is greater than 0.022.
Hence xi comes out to 6414 angstrom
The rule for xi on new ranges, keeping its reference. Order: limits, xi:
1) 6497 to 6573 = 6506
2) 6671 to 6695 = 6682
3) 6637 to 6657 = 6642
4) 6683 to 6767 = 6684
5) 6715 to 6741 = 6722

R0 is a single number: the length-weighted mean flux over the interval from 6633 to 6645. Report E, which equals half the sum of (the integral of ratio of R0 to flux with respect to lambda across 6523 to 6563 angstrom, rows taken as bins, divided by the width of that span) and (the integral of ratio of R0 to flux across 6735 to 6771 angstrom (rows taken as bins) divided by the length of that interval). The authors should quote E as 0.99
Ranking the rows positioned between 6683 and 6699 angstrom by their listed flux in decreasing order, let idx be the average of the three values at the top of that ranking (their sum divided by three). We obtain 133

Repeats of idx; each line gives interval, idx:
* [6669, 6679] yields 125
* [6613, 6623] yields 130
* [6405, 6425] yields 135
